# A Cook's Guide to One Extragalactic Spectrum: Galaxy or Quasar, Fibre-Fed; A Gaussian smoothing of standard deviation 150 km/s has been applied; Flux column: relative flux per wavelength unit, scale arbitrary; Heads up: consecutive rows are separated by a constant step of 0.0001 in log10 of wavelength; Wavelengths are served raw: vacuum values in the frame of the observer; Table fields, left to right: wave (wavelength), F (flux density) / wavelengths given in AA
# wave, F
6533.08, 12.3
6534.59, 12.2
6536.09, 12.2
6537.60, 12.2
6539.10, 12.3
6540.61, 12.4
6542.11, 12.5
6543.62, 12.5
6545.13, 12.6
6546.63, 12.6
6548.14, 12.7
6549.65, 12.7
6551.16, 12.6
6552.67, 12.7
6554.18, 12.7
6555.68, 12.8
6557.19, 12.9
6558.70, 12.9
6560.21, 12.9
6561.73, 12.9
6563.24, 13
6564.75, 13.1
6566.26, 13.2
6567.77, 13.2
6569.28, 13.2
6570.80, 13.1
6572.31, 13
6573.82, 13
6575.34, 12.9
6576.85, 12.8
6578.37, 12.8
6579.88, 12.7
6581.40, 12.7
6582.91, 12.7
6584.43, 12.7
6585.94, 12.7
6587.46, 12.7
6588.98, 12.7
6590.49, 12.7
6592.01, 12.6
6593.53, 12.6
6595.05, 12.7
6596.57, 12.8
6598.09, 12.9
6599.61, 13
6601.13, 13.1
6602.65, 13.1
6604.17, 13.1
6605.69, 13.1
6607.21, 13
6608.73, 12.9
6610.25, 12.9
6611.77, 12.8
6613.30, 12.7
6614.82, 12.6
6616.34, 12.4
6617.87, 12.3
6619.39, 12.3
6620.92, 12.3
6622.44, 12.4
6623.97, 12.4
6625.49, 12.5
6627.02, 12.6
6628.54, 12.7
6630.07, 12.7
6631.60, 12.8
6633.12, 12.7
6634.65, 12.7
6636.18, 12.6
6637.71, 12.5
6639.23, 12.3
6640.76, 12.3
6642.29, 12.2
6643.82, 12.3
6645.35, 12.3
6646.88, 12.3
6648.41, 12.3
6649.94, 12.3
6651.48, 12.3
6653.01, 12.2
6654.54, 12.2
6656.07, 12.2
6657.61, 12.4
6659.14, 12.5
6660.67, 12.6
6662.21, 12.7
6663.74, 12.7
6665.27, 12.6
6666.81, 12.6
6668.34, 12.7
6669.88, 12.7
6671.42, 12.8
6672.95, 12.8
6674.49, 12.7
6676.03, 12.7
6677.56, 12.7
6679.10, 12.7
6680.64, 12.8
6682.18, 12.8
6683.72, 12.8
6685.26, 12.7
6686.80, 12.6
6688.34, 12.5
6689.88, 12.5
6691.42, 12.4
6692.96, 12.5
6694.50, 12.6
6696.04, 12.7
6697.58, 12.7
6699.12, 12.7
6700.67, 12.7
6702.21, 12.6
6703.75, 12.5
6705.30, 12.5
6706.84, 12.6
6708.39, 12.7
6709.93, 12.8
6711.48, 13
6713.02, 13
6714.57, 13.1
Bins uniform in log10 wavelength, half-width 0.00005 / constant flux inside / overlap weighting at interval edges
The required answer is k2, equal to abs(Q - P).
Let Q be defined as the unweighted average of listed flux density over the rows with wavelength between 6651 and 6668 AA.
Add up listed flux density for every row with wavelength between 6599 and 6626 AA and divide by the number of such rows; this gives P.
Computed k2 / 0.26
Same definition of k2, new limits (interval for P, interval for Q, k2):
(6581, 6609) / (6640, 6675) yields 0.37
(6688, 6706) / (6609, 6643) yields 0.04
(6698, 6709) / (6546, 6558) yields 0.10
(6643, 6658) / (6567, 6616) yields 0.58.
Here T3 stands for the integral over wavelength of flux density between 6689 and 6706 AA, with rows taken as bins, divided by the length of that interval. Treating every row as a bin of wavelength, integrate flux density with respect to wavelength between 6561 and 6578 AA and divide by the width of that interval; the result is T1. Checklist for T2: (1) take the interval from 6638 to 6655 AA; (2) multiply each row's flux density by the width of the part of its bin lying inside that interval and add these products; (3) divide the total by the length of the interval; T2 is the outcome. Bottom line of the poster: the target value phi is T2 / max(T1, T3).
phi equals 0.94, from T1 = 13.0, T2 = 12.28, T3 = 12.6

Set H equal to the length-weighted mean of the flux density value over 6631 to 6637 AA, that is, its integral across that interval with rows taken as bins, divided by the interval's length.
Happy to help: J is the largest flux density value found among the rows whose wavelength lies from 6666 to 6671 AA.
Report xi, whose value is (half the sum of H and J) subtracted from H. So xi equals 0.00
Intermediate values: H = 12.70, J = 12.7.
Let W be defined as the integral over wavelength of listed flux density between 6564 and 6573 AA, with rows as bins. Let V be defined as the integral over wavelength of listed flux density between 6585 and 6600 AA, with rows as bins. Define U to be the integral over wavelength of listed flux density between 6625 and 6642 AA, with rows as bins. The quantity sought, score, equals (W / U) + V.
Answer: 192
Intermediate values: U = 214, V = 191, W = 118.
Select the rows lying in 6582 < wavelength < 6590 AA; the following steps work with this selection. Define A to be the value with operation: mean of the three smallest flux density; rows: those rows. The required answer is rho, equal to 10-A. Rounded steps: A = 12.7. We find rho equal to -2.7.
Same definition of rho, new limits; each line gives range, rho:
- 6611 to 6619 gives -2.4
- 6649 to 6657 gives -2.2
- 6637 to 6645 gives -2.3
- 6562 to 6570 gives -3.1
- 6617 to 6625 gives -2.3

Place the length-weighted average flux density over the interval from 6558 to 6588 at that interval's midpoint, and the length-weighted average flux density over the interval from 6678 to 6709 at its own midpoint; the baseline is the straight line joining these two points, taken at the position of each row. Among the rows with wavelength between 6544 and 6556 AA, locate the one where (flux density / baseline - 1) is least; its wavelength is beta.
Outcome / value 6545.13 AA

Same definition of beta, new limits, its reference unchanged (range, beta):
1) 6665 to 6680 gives 6665.27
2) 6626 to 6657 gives 6642.29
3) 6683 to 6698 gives 6691.42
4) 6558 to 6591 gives 6579.88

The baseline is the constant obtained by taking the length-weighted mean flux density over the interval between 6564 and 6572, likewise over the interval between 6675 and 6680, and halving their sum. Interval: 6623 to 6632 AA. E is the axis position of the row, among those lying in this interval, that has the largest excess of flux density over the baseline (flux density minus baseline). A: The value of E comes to 6631.60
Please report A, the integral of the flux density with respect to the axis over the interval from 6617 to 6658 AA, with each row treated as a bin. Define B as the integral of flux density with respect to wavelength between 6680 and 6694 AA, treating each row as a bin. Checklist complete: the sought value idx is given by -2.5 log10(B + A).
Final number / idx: -7.1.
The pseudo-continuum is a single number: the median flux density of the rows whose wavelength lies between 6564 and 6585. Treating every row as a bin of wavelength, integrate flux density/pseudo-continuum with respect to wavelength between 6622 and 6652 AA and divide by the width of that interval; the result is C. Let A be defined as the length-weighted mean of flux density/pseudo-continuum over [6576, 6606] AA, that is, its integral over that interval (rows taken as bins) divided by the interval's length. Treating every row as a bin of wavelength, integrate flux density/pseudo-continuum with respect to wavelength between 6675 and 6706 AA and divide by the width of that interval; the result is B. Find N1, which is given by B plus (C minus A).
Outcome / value 0.95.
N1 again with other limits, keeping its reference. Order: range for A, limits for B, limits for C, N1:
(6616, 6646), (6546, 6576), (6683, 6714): 1.01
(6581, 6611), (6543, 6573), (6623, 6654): 0.96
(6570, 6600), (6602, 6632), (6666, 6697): 0.97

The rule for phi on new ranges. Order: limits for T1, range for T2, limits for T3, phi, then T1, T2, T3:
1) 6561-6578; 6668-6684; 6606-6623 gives 0.98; 13.0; 12.74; 12.6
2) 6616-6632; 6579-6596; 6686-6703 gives 1.01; 12.5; 12.69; 12.6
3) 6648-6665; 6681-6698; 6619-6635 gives 1.01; 12.4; 12.62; 12.6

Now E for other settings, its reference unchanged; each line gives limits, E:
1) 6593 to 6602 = 6601.13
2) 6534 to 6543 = 6542.11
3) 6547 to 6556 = 6555.68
